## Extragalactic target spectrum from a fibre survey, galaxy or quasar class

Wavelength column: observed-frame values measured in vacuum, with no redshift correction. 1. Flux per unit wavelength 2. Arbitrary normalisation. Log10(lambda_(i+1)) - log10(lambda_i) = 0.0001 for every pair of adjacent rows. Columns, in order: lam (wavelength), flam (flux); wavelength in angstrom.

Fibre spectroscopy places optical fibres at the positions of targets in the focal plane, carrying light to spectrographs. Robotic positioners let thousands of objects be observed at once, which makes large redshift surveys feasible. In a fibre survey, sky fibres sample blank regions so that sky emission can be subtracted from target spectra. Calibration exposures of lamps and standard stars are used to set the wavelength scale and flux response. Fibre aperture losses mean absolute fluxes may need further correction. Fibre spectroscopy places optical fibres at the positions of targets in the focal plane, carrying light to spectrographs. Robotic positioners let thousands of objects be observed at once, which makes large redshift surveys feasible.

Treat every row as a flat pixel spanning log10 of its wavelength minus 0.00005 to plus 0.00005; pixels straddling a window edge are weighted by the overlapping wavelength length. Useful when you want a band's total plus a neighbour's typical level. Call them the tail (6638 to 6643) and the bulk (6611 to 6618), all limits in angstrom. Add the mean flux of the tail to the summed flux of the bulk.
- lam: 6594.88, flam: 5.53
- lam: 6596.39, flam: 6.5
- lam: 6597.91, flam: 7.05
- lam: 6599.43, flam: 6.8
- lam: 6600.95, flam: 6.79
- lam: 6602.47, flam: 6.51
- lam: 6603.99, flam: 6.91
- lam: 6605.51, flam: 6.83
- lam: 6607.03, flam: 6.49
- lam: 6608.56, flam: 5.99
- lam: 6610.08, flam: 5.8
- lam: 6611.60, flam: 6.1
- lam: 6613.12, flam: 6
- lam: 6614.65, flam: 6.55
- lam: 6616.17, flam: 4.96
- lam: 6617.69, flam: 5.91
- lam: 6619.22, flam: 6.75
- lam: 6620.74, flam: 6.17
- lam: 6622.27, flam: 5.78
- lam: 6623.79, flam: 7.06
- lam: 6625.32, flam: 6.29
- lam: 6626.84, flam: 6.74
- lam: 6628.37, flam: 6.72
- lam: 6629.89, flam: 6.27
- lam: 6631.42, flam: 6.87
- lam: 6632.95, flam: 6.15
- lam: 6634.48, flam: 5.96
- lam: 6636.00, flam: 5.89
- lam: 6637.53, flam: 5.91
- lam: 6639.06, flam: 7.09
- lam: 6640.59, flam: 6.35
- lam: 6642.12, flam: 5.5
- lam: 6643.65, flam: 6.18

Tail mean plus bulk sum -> 36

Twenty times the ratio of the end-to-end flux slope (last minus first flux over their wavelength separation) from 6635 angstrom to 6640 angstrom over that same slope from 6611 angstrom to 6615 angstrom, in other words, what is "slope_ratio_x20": 53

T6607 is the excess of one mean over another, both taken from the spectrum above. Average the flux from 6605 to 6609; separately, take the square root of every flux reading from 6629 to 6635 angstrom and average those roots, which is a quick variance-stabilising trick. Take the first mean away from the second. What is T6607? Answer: -3.9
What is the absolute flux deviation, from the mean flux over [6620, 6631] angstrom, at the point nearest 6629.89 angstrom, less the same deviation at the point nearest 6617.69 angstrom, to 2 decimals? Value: -0.36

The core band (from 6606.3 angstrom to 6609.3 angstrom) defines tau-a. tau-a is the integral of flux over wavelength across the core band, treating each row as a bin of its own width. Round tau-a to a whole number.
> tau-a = 19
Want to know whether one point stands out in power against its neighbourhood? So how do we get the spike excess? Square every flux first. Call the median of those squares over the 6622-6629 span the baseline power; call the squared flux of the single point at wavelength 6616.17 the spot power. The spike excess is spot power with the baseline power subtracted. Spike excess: -21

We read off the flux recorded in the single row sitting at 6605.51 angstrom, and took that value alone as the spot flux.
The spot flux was 6.83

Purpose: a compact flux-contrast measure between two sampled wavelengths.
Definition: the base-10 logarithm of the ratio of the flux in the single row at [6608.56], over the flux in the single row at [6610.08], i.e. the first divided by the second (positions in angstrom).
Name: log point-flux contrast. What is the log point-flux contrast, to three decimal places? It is 0.014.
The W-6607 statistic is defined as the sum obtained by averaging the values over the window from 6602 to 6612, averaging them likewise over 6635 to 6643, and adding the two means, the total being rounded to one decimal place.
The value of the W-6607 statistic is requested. 12.5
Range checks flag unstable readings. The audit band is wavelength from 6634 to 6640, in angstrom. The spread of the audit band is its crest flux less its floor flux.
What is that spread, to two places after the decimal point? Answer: 1.20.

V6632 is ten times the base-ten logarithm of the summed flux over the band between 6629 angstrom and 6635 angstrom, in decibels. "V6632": 14.0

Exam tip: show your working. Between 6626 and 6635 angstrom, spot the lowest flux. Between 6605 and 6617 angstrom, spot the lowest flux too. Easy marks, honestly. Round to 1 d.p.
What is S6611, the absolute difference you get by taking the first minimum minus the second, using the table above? 1.0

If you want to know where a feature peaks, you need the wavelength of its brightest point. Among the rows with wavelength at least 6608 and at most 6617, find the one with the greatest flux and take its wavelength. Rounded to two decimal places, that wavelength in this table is 6614.65 angstrom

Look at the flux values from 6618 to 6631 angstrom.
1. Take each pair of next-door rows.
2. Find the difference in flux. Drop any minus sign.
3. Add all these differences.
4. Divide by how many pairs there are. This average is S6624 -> 0.56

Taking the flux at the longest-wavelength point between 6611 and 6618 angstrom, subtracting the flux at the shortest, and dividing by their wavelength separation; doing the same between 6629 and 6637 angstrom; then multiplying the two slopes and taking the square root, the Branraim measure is 0.044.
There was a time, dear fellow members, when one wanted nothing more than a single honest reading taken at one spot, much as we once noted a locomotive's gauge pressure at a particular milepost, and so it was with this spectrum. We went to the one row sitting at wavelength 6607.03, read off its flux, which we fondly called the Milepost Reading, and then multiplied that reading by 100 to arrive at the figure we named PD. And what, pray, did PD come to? 649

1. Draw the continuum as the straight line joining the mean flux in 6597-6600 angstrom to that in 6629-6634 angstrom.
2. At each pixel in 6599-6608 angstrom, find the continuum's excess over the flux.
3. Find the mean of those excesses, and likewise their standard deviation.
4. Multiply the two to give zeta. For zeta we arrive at 0.02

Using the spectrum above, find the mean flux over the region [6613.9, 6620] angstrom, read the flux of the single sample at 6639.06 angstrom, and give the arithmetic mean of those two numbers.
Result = 6.57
